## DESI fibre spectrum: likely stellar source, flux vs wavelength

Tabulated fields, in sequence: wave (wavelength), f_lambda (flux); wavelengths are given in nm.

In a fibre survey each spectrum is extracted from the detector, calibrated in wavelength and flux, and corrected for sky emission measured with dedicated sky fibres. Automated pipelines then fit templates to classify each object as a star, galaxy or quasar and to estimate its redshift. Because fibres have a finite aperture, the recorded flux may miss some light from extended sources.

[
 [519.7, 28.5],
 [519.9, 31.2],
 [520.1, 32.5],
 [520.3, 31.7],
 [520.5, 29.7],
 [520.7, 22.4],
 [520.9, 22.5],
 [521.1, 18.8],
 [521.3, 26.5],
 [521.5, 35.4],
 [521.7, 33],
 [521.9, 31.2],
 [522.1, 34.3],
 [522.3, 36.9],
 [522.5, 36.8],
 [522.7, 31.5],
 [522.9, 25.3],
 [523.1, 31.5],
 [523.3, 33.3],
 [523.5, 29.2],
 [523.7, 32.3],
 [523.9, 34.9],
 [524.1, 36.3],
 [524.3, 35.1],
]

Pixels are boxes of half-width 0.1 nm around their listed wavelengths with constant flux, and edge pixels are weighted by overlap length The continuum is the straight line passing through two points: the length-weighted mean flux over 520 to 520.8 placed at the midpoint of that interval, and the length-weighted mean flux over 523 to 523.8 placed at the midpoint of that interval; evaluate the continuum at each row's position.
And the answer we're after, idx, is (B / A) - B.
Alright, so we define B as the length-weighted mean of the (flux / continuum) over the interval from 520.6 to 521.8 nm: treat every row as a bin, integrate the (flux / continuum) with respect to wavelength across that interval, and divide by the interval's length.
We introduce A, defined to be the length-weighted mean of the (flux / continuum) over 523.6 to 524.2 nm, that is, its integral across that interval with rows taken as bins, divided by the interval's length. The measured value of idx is -0.06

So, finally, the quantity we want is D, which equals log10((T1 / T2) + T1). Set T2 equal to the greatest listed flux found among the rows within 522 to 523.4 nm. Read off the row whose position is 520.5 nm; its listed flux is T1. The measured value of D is 1.48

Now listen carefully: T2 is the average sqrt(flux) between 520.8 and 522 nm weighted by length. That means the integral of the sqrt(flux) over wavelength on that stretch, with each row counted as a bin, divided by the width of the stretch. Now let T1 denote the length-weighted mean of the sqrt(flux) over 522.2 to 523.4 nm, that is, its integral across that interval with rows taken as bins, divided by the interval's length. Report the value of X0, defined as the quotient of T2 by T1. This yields 0.92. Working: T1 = 5.69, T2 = 5.3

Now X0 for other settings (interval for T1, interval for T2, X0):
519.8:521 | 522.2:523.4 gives 1.07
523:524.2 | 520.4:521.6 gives 0.88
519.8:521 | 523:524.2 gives 1.08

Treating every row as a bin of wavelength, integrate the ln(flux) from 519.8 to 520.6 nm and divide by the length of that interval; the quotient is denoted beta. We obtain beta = 3.44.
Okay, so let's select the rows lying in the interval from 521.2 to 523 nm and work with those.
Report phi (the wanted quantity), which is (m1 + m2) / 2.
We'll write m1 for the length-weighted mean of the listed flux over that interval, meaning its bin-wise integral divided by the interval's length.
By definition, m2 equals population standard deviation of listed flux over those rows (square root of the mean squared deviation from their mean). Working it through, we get 18.1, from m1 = 32.3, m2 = 4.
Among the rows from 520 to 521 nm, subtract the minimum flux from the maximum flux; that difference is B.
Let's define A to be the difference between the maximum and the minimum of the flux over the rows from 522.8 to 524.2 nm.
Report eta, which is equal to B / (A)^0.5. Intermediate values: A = 11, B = 10.1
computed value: 3.0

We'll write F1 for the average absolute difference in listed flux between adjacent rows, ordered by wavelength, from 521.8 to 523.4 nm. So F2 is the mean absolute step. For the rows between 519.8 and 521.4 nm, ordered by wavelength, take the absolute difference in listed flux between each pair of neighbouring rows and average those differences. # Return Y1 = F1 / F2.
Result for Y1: 1.10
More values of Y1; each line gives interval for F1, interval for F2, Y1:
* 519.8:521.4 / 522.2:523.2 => 0.74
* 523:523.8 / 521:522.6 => 0.79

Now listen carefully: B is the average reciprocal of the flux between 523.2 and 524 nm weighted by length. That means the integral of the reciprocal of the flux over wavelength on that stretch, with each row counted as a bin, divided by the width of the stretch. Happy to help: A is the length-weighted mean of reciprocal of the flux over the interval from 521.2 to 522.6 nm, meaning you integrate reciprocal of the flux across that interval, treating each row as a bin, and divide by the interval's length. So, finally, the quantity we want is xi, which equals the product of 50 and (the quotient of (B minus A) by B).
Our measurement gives 1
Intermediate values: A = 0.0303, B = 0.0310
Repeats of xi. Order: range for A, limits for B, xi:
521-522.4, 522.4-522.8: -8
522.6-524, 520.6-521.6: 11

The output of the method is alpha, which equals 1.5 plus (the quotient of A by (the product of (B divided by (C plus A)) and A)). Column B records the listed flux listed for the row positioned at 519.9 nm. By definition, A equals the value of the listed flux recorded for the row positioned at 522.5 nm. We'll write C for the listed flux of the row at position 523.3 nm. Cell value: 3.75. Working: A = 36.8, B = 31.2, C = 33.3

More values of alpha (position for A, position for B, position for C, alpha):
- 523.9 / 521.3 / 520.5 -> 3.94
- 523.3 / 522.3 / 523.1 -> 3.26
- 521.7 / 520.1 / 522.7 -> 3.48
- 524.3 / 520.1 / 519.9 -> 3.54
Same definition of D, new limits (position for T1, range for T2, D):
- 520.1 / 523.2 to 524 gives 1.52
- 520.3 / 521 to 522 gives 1.51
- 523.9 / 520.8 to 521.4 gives 1.56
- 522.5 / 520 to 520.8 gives 1.58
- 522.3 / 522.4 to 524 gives 1.58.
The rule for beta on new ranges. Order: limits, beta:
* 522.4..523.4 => 3.45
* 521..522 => 3.34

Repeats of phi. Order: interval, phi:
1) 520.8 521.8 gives 16.7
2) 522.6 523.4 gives 16.7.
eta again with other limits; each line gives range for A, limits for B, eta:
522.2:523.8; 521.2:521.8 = 2.6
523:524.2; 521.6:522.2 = 1.2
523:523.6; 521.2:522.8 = 5.1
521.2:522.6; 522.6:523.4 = 2.5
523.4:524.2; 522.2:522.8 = 2.0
